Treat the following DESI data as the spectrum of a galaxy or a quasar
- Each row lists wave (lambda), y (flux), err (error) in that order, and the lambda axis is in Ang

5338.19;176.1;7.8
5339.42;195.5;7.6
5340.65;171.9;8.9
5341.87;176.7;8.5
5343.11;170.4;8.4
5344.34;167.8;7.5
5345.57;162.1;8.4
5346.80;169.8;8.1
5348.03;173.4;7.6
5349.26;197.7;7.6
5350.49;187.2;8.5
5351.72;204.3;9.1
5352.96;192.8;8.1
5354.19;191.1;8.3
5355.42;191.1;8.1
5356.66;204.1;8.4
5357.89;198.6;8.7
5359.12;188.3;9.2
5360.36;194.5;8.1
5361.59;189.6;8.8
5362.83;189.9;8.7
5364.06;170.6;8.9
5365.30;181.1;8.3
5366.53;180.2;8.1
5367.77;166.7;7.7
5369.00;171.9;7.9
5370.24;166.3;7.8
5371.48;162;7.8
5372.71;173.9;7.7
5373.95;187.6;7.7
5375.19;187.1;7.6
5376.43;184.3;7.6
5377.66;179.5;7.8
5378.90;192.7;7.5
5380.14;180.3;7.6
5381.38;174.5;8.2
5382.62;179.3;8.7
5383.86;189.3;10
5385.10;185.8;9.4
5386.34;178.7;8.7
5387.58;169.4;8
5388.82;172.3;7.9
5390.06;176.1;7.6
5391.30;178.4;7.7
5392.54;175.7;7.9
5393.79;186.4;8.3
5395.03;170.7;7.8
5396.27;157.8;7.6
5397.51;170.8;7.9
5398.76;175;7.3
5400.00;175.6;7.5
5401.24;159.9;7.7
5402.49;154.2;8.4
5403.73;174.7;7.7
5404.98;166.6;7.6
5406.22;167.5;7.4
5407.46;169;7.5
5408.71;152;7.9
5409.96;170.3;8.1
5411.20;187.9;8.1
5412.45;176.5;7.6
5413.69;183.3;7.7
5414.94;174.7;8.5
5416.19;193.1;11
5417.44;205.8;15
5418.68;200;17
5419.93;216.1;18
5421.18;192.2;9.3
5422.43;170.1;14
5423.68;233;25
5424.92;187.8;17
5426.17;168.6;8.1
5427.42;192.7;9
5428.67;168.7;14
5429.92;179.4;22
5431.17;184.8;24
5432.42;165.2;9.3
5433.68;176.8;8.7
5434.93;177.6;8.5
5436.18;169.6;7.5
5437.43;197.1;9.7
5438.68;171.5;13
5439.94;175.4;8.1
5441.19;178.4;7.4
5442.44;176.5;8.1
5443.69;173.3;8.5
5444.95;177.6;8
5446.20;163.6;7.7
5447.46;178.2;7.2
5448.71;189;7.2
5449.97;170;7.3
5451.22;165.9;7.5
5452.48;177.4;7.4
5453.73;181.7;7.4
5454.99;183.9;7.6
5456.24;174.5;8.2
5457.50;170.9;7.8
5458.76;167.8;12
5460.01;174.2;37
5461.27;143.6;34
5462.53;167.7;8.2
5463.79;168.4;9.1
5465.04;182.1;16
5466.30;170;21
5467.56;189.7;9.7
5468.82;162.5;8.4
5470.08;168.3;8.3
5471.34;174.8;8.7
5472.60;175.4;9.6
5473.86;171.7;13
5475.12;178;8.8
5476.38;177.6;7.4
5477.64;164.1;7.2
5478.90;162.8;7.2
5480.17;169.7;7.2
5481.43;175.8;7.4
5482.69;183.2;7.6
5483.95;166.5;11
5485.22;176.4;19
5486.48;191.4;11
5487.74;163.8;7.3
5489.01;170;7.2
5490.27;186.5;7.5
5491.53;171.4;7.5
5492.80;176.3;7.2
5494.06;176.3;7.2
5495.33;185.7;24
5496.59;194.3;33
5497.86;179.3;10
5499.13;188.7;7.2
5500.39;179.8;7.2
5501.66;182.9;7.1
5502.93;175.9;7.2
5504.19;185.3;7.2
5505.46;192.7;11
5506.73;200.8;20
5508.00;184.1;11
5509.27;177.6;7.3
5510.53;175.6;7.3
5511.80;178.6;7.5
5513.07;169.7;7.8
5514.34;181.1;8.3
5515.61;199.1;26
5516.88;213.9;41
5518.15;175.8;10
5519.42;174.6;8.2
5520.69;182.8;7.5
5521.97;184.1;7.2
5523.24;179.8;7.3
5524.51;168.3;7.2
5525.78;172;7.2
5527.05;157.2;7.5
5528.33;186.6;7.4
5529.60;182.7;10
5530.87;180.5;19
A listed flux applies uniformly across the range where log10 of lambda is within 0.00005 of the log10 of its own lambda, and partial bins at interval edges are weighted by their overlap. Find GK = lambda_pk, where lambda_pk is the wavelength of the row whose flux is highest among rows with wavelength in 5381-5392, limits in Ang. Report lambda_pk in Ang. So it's 5383.86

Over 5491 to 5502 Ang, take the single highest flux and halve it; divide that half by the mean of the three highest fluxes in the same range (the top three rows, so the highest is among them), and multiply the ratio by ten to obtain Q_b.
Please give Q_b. 5.12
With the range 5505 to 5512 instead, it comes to 5.21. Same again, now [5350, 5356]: 5.21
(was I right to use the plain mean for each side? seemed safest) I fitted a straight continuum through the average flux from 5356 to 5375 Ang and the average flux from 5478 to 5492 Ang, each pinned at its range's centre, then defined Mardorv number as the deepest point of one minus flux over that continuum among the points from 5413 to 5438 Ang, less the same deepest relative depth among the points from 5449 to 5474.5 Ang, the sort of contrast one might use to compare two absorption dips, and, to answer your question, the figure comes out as -0.11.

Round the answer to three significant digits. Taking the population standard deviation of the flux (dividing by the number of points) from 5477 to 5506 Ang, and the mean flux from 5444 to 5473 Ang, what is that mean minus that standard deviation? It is 164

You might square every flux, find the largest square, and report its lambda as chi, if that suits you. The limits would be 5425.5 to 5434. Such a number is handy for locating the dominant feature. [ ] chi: 5427.42 Ang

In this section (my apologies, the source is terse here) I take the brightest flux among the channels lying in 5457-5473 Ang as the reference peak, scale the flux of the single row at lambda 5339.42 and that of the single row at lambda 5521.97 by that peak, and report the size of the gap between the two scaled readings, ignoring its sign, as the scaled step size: 0.06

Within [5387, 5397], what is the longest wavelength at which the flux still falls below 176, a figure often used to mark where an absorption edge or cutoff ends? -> 5396.27 Ang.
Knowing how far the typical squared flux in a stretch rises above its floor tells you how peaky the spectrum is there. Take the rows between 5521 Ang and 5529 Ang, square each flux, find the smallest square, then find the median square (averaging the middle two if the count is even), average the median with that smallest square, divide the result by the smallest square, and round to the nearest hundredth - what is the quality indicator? 1.13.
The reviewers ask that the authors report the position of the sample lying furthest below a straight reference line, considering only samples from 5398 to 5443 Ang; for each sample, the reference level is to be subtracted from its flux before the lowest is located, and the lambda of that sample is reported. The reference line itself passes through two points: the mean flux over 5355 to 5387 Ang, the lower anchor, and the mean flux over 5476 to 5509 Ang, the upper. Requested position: 5408.71 Ang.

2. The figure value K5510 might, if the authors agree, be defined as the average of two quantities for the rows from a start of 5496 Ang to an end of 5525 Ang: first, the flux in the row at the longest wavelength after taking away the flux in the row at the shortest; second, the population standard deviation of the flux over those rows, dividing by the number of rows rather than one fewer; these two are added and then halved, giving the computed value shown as -8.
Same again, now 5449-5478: 2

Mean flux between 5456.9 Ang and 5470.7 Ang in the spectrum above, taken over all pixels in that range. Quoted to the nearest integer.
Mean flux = 170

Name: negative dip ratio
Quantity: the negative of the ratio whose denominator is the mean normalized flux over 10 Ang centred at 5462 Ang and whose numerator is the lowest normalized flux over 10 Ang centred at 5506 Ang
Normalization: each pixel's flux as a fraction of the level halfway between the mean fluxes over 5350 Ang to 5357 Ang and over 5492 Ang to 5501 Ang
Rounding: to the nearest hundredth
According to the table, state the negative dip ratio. -1.04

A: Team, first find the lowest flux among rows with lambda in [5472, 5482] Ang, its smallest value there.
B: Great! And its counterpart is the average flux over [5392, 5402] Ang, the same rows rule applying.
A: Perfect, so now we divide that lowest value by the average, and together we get 0.95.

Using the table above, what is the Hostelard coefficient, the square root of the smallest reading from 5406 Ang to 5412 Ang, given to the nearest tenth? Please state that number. 12.3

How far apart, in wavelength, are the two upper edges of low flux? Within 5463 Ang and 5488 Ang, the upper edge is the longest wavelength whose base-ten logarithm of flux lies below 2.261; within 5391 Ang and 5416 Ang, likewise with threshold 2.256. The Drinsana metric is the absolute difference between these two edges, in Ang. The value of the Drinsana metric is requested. 72.8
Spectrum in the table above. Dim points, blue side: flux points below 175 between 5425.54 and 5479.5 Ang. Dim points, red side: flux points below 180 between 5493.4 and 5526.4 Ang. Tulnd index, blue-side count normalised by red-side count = 1.77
